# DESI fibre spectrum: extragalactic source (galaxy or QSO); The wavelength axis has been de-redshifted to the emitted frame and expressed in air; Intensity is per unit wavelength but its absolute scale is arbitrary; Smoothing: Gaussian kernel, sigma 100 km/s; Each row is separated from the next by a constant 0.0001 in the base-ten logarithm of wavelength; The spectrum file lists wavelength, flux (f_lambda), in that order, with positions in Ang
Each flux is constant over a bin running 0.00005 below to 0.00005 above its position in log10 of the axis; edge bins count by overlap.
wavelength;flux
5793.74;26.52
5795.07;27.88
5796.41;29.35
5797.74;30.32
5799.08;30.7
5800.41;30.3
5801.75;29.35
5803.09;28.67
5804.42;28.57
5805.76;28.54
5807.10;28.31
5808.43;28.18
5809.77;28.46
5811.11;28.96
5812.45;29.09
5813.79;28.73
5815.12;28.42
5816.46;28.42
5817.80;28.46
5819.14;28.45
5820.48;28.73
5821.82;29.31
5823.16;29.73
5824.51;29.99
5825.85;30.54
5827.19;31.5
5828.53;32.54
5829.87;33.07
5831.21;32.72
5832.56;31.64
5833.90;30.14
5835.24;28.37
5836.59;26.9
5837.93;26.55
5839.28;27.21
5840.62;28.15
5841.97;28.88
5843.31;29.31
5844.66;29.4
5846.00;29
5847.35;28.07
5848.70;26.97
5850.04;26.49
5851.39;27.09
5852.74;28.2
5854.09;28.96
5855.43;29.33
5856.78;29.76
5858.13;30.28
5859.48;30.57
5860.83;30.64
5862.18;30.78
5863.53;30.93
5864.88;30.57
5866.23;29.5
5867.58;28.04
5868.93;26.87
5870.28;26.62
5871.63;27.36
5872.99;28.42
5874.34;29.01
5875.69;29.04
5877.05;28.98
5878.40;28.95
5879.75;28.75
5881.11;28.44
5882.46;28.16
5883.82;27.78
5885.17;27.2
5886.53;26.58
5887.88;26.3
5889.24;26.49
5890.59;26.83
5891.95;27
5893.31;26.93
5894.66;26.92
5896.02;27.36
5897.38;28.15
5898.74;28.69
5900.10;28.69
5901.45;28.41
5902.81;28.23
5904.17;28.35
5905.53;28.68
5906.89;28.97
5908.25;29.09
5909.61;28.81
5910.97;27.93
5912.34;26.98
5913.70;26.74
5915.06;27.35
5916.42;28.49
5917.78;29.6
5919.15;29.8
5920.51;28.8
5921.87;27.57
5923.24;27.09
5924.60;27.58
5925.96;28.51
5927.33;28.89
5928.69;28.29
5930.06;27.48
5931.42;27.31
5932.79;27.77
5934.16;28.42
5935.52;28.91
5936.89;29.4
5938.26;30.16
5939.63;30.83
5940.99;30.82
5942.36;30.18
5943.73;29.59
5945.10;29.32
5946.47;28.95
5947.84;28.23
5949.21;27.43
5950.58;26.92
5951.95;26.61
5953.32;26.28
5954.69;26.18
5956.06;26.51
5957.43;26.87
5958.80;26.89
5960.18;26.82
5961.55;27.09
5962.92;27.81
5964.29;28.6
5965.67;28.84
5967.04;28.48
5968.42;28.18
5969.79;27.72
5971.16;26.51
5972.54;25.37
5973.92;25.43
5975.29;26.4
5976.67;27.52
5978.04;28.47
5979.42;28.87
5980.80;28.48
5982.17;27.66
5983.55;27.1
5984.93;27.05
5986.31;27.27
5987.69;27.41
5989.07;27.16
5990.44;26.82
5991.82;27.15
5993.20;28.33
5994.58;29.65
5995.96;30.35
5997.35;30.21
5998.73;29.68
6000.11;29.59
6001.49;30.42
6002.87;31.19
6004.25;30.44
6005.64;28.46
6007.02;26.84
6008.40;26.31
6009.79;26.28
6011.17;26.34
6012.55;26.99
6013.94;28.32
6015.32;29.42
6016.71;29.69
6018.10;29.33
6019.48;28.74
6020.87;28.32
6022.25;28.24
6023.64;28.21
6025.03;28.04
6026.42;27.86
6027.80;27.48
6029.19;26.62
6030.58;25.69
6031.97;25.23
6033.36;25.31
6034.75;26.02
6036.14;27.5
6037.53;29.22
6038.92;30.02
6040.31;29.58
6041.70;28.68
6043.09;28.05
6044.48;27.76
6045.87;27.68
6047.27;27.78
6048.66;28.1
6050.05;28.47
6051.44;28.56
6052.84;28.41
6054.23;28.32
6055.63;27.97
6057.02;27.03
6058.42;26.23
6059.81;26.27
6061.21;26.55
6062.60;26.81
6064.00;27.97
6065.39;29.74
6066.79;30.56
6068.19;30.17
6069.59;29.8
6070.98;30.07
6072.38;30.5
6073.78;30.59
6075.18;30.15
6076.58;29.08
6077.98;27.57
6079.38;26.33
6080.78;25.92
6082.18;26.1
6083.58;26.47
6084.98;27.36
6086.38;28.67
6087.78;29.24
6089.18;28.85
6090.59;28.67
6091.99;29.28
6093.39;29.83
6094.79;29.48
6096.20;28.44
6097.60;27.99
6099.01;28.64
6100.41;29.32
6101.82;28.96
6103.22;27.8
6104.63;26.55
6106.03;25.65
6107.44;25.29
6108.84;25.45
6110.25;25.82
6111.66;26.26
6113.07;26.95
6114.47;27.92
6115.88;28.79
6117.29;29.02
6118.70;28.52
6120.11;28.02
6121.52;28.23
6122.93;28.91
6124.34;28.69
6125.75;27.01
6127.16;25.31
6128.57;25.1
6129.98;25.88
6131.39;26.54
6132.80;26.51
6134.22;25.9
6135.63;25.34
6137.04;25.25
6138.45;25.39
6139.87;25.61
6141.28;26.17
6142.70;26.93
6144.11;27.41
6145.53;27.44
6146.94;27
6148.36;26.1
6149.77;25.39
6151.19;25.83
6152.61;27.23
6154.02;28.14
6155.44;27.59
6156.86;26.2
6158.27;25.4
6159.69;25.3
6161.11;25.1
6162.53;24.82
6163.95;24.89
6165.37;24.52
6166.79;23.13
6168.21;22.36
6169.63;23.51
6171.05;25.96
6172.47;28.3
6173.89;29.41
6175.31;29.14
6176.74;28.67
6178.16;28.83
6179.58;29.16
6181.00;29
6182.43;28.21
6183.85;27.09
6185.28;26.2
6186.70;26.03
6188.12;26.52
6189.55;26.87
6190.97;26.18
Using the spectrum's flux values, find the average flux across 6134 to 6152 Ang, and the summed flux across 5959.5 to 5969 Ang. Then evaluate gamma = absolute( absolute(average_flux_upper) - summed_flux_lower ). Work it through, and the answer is 170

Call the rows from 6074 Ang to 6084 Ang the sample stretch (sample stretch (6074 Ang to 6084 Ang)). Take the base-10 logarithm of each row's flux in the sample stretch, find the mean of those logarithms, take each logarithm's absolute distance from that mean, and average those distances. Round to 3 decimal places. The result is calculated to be 0.021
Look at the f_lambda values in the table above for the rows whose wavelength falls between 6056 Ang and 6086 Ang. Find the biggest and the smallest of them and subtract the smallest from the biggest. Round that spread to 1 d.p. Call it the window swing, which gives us 4.7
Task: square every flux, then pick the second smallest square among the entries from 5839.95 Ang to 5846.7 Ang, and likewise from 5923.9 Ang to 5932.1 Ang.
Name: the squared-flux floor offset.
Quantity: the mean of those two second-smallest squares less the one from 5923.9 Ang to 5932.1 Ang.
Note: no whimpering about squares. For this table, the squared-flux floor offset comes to 39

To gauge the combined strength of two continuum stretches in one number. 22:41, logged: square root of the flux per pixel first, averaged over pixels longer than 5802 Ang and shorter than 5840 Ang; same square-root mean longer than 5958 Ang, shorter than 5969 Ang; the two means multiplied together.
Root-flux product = 28.5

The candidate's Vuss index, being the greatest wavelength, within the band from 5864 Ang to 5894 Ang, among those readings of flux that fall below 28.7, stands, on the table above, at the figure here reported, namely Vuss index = 5893.31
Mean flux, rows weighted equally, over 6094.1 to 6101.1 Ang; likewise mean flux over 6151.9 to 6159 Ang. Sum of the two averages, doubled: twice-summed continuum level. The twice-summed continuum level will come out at 111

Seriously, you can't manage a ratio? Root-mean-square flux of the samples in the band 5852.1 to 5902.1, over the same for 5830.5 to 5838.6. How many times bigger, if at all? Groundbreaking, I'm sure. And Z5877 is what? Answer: 0.965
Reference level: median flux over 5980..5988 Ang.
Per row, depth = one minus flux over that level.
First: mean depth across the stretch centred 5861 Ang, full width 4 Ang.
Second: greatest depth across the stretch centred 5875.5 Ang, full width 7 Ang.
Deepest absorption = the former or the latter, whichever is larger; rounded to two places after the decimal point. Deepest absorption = -0.04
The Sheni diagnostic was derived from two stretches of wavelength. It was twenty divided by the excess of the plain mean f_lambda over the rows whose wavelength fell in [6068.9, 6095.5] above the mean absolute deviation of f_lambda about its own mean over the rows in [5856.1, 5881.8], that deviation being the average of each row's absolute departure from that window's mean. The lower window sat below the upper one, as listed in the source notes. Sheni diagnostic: 0.73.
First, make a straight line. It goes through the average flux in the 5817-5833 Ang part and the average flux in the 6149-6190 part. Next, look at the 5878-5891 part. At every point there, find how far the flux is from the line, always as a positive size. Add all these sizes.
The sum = 23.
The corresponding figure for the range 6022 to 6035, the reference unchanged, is 13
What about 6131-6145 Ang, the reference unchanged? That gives 9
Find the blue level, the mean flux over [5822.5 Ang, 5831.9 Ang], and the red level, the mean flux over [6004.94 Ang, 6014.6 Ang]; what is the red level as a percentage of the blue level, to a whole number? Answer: 86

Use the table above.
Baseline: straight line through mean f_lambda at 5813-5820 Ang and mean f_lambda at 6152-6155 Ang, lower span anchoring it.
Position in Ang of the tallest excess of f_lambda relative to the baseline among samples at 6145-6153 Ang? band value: 6145.53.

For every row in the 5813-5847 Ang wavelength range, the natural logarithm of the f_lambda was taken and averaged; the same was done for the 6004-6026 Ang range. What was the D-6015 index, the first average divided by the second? 1.014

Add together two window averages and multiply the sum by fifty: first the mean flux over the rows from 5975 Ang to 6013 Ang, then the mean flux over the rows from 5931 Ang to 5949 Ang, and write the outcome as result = 2869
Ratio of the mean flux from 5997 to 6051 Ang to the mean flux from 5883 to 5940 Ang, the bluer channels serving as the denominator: 1.00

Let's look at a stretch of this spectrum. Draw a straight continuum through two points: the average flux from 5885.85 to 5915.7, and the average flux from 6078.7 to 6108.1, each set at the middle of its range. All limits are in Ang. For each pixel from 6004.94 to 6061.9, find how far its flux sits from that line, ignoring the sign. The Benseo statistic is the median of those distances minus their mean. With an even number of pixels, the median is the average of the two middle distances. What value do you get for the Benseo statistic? -0.19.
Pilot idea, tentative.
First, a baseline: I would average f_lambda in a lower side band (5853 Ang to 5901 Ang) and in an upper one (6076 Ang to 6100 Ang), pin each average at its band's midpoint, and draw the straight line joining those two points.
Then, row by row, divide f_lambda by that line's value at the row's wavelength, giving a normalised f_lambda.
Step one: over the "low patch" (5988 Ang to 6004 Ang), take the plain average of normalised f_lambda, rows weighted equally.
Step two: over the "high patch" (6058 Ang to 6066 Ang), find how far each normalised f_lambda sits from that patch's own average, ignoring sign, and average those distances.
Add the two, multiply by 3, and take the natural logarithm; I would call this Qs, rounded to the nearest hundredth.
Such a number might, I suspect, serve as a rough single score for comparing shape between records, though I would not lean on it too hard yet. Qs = 1.17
